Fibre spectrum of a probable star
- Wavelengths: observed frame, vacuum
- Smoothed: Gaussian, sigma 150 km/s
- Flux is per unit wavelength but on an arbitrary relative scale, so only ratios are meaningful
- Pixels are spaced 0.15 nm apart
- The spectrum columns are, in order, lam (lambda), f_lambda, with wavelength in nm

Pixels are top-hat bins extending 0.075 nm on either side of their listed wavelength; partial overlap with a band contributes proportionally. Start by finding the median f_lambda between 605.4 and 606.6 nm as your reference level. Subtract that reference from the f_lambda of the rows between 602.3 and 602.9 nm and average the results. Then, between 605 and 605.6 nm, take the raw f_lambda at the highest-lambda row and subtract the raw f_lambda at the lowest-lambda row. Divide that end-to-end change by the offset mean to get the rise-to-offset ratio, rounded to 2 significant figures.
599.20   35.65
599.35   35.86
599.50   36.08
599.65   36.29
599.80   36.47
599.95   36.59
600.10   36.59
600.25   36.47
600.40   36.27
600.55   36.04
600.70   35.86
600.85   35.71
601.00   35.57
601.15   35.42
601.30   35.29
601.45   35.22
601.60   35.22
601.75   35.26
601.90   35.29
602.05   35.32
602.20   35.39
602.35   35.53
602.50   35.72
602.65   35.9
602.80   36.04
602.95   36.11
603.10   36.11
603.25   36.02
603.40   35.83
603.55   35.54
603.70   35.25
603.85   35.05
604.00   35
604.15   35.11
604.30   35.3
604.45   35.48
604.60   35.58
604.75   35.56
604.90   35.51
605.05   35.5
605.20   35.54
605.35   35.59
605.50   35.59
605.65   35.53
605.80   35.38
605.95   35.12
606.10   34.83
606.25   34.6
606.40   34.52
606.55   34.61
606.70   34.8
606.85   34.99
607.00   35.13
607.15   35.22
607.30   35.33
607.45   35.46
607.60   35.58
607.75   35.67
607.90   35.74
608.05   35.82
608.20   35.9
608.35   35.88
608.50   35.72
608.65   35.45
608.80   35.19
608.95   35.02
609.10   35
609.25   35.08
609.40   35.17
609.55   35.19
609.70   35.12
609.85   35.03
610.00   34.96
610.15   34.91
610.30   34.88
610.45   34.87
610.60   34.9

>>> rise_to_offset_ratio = 0.11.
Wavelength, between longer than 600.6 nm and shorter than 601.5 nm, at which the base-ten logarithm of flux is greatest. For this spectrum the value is 600.70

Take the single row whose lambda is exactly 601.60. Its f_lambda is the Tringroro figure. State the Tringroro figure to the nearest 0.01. 35.22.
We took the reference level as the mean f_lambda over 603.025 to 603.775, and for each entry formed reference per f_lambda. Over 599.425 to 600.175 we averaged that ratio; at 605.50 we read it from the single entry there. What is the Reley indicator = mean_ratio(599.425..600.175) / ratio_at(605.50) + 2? 2.98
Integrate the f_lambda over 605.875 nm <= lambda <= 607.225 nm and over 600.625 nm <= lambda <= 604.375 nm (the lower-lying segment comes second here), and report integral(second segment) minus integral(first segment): 86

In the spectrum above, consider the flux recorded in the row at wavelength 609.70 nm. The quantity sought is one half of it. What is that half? 17.6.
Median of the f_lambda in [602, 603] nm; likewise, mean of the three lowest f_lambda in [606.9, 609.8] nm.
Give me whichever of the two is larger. 35.7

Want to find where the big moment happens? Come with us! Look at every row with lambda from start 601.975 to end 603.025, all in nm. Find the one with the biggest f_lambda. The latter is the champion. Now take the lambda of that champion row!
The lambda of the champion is 602.95 nm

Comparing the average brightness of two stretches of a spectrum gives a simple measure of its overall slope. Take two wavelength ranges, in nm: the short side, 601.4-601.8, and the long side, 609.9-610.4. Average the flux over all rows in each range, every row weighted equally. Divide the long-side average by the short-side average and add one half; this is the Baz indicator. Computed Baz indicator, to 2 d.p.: 1.49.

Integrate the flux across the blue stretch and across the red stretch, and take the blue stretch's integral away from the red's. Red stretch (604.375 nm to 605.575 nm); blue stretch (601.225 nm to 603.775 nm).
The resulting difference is -48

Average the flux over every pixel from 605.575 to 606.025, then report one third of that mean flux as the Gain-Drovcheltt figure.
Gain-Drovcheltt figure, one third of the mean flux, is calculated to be 11.8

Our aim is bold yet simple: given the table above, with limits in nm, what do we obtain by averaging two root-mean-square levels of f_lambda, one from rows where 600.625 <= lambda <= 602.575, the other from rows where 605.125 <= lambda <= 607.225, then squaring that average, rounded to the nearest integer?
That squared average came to 1244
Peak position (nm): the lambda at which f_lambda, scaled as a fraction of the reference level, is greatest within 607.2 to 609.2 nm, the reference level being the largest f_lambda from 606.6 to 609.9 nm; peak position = 608.20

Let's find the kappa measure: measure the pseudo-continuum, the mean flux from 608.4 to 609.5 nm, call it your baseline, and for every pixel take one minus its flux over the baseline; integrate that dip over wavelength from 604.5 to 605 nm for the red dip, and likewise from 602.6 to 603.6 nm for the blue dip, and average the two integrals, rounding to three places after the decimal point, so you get -0.012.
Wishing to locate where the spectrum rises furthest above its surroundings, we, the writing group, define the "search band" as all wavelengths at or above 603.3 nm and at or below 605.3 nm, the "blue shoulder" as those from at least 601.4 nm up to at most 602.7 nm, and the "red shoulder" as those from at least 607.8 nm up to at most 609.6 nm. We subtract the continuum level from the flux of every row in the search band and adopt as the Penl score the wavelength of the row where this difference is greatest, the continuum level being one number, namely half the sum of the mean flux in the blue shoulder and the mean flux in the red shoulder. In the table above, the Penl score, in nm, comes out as 603.40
